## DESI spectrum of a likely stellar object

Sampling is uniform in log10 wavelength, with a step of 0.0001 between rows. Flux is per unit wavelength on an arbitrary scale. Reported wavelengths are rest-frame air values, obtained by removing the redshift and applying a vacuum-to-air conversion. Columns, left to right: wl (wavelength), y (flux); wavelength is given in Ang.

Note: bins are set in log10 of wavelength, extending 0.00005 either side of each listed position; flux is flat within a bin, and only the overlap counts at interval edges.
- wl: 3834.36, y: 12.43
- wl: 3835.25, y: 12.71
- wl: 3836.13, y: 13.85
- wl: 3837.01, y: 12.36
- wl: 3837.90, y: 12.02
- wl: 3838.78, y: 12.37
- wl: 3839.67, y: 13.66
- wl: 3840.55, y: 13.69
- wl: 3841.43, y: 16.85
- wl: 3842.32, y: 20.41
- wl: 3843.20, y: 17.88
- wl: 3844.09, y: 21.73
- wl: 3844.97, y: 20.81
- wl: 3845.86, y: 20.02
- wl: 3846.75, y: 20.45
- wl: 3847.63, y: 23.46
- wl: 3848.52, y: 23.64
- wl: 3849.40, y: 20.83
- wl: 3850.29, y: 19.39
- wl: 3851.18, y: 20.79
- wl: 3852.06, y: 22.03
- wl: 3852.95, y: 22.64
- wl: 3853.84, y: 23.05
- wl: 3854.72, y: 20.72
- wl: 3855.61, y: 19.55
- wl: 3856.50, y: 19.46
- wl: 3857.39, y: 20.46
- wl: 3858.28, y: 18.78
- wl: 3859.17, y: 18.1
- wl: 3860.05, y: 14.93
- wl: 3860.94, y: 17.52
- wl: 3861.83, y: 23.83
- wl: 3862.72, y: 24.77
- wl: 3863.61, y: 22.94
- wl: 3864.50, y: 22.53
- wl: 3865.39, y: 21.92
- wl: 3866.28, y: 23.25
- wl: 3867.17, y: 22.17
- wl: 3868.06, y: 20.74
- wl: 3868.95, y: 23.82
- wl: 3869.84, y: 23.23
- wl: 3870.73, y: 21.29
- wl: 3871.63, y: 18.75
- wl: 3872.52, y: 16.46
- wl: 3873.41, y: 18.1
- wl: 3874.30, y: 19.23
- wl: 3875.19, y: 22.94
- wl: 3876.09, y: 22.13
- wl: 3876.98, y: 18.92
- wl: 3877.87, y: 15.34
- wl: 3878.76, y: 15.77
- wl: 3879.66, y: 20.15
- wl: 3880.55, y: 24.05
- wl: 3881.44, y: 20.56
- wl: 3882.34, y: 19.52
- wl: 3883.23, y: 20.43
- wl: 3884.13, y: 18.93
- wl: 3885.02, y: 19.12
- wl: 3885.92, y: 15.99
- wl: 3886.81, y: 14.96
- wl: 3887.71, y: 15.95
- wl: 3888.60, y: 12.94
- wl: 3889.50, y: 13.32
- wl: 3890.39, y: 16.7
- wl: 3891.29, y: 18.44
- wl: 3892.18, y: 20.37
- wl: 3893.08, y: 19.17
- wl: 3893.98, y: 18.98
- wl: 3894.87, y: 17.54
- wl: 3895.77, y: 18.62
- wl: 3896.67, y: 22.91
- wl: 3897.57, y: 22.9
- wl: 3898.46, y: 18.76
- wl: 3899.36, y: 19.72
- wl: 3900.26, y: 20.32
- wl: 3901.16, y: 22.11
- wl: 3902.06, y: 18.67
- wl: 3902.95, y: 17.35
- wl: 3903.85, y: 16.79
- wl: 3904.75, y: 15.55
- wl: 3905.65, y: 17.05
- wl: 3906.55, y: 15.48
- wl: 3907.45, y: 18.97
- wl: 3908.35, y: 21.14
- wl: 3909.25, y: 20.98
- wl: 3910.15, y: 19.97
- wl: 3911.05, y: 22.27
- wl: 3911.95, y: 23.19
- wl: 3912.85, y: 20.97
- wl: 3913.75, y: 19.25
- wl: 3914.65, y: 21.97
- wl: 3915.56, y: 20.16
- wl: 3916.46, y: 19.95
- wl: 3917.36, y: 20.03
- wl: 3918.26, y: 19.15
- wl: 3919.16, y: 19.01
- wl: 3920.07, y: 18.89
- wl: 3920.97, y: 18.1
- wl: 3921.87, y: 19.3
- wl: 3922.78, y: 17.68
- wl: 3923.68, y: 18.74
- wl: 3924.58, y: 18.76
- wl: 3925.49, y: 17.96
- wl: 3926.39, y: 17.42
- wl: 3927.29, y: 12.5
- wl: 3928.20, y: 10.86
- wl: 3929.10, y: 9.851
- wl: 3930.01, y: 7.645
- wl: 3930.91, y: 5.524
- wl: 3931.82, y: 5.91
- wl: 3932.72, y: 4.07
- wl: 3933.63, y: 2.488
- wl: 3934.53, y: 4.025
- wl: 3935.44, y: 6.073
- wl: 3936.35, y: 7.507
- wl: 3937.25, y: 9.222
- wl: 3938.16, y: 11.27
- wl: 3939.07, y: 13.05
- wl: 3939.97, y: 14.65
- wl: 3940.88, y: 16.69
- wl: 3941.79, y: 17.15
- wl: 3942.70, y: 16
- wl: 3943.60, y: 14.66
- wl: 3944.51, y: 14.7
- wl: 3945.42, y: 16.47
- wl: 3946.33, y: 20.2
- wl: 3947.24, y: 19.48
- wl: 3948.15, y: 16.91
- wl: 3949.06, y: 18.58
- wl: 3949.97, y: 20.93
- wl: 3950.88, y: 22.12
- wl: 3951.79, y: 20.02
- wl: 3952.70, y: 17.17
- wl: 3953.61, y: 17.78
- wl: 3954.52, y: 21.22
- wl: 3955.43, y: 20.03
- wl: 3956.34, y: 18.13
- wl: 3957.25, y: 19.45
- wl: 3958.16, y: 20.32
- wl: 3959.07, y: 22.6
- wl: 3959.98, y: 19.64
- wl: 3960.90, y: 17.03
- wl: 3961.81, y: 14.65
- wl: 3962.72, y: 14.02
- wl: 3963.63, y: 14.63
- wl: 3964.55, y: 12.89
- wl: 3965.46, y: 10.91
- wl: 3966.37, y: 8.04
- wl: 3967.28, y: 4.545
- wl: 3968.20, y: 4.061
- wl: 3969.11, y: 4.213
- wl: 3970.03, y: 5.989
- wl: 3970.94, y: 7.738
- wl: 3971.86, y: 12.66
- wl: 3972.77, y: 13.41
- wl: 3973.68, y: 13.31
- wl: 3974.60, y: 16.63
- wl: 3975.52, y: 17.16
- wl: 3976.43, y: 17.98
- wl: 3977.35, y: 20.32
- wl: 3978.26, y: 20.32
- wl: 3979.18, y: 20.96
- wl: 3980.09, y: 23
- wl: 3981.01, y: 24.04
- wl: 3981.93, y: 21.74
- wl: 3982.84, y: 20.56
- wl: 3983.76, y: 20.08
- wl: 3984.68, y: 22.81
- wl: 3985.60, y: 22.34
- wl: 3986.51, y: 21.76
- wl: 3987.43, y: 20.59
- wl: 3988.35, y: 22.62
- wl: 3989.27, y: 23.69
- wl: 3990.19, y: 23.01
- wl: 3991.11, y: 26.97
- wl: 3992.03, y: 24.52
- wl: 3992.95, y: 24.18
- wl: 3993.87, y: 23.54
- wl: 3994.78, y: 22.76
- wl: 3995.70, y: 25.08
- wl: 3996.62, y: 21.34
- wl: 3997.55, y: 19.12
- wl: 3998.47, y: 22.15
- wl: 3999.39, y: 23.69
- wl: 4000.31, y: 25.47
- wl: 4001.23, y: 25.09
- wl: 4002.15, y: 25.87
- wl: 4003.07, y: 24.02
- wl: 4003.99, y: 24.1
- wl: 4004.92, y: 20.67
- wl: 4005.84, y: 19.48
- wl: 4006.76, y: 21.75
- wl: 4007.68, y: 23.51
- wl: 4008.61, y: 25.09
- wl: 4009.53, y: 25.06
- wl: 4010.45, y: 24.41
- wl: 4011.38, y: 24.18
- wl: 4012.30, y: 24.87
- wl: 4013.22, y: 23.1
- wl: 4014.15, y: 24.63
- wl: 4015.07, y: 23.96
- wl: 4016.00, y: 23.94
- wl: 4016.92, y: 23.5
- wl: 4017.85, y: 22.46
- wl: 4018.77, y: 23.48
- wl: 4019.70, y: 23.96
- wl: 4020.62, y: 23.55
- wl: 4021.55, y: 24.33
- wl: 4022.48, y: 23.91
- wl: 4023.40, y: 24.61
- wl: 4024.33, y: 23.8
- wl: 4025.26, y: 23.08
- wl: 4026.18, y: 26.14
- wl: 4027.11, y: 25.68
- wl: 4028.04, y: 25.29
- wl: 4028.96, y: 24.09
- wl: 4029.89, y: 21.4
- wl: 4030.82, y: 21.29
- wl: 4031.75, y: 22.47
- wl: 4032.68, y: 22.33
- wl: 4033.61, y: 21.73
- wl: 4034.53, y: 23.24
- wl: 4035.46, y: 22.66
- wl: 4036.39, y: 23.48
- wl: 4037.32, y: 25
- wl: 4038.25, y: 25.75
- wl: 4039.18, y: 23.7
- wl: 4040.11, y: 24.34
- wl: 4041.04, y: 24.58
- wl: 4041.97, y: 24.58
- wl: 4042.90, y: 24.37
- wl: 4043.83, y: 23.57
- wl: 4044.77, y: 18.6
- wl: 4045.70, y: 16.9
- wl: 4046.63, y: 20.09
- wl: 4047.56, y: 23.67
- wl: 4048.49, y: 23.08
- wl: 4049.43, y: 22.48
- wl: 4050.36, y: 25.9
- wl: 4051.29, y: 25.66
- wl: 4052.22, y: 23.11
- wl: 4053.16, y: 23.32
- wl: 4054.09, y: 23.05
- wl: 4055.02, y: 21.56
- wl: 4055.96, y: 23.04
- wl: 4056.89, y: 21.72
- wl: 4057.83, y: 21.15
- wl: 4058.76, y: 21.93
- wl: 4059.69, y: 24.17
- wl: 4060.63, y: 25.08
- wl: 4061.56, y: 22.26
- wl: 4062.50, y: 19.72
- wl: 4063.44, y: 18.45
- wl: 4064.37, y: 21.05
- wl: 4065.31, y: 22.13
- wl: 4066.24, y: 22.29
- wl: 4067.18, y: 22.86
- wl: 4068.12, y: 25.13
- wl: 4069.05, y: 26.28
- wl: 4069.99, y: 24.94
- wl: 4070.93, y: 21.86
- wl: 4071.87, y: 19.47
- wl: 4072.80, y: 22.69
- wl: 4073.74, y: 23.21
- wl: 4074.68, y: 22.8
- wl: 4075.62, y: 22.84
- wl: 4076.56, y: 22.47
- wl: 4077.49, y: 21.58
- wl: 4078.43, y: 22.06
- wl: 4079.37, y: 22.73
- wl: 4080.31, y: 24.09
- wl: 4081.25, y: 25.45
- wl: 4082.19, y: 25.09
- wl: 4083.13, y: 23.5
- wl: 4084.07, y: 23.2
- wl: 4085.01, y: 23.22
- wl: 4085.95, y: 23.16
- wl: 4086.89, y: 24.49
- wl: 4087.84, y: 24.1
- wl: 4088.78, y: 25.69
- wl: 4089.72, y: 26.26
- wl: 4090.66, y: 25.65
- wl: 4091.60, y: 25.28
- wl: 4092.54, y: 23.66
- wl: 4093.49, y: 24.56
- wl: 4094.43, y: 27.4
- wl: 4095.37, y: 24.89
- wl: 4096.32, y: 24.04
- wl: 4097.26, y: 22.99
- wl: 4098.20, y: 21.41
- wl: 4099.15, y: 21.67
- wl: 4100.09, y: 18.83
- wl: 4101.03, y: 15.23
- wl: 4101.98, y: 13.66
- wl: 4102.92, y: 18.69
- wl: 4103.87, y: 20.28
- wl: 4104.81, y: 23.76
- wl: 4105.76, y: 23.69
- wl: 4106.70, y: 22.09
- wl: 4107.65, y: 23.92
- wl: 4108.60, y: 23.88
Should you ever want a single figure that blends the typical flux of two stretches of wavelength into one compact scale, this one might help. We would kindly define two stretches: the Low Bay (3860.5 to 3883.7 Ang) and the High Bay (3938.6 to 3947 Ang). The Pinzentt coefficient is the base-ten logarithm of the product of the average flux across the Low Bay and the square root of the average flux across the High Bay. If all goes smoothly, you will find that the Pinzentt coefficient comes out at 1.92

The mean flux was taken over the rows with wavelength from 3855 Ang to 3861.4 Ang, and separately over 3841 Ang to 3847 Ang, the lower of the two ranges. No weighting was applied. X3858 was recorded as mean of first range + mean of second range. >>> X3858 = 38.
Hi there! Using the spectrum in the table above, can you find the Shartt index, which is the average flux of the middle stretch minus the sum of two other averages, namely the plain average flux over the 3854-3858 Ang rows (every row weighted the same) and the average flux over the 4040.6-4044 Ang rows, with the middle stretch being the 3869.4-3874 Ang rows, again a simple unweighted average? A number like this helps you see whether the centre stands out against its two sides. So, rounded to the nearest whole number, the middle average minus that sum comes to -25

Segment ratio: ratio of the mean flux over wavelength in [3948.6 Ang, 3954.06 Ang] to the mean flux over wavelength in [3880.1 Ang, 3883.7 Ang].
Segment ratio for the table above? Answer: 0.92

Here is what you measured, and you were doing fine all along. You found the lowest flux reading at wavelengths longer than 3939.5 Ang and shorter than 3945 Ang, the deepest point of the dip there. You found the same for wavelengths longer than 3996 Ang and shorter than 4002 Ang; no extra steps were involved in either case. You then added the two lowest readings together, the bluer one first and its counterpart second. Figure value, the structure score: 33.8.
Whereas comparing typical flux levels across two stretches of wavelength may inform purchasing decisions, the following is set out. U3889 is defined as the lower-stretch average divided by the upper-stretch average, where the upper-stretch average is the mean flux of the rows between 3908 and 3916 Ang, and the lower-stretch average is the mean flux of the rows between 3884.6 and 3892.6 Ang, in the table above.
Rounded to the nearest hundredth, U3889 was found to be 0.78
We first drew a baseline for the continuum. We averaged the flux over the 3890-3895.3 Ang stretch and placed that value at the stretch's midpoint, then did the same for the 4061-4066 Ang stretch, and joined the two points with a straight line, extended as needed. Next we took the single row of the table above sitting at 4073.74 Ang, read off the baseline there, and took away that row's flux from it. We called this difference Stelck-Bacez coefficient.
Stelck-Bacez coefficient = -2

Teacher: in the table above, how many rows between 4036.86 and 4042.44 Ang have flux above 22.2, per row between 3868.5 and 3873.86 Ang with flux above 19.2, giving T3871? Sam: 2.0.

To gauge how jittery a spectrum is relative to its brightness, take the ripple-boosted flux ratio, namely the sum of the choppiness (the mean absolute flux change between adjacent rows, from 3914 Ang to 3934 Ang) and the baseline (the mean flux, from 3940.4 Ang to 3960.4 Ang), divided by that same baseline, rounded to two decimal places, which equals 1.06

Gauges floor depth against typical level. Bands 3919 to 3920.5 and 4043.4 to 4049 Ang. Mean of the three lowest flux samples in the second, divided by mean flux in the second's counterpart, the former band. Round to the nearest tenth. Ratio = 1.0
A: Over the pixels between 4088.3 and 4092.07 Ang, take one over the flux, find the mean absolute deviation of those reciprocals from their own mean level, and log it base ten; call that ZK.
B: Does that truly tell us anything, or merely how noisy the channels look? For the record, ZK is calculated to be -3.39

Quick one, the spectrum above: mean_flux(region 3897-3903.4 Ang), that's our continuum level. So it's 20.0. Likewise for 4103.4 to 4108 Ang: 22.7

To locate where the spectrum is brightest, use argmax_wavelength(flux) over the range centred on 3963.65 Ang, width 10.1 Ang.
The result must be 3959.07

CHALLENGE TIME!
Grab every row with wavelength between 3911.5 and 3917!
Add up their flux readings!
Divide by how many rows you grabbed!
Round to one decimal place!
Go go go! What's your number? 20.9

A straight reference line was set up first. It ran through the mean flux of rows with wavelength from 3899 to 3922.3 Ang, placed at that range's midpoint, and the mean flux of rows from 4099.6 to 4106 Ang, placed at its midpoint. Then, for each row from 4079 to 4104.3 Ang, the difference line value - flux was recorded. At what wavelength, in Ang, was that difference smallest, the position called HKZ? 4094.43 Ang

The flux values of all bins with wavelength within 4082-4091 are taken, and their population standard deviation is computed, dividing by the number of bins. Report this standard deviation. 1.1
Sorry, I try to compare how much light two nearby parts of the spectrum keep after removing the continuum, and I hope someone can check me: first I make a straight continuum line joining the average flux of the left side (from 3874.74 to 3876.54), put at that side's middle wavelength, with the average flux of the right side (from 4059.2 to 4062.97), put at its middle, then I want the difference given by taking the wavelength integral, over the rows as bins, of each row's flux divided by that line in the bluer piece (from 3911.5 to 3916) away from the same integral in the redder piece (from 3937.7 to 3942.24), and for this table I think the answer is -1.3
